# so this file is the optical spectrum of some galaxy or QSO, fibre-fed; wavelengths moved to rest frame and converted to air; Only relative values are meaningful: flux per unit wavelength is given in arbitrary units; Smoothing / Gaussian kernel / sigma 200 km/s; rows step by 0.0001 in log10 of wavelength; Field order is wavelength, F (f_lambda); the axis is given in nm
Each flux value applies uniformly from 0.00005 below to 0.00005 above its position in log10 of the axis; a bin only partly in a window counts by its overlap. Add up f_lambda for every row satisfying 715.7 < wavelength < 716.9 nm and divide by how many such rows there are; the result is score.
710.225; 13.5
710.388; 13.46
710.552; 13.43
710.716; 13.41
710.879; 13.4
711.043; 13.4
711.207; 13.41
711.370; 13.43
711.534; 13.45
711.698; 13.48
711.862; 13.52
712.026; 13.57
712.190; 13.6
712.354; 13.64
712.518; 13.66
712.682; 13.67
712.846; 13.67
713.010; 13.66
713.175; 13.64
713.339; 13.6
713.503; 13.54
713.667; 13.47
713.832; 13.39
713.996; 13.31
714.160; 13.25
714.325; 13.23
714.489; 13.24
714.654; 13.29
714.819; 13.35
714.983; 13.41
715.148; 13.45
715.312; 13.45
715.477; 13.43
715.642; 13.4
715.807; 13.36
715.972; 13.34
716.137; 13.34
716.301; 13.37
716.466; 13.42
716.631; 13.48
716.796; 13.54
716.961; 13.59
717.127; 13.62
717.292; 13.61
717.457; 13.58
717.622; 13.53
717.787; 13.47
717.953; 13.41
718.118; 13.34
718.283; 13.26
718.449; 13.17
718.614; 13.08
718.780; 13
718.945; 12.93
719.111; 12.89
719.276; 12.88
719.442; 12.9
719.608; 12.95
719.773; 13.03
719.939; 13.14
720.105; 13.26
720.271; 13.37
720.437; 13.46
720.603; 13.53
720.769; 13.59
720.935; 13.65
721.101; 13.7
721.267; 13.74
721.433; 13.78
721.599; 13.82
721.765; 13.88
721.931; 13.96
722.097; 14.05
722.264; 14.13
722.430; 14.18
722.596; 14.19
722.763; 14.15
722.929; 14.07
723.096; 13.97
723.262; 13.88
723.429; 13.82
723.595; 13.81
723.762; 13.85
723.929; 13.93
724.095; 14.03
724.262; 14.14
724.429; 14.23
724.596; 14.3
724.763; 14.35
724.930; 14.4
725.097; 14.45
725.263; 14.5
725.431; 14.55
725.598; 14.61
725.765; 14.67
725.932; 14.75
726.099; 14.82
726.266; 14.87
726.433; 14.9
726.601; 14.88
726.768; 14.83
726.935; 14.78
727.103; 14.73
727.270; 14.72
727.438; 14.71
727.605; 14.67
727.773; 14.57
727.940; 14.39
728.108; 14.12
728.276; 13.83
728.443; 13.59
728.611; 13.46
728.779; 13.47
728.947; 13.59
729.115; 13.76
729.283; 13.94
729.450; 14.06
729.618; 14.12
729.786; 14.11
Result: 13.4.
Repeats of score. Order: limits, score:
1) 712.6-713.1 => 13.7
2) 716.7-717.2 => 13.6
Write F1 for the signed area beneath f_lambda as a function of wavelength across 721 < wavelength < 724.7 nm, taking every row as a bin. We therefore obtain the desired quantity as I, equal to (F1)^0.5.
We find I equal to 7.19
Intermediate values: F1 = 51.7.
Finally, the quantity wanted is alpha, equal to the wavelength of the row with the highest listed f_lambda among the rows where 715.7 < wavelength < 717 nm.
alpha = 716.961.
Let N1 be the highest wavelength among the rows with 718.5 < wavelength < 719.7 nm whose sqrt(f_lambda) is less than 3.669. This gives 719.608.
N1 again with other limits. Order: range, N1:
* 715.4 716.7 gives 716.466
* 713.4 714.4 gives 714.325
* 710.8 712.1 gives 711.534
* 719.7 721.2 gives 720.437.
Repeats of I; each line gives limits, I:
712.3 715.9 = 6.96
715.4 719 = 6.94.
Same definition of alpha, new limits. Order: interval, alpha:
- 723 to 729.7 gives 726.433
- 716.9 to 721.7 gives 721.599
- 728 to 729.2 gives 728.108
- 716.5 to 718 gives 717.127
